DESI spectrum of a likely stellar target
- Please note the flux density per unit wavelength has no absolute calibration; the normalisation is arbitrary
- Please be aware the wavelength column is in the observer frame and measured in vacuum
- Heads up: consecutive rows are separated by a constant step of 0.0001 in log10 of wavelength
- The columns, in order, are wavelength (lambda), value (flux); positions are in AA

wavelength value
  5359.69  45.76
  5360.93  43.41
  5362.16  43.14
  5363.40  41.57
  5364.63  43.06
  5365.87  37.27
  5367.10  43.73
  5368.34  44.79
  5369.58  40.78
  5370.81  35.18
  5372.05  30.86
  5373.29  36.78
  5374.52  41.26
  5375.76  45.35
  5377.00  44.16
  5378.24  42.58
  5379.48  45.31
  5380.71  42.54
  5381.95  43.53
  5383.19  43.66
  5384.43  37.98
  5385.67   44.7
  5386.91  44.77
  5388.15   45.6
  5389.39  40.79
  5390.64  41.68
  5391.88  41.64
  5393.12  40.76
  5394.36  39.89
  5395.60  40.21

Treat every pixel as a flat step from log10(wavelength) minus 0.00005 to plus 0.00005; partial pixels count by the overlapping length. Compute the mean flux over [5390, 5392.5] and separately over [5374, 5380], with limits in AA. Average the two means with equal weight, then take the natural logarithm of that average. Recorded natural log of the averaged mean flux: 3.75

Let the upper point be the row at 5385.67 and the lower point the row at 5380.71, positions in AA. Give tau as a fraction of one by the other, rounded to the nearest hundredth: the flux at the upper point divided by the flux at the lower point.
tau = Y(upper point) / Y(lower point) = 1.05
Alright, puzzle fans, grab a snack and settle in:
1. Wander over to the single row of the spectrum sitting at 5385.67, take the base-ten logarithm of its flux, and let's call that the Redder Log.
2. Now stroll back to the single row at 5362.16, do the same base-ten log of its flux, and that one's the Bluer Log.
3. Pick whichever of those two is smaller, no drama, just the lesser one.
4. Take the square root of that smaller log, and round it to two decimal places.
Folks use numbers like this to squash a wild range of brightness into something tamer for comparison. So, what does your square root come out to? 1.28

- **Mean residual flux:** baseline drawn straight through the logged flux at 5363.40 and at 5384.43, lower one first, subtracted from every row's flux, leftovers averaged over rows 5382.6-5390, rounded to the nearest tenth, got 5.3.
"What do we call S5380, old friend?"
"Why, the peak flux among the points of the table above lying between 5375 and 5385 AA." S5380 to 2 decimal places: 45.35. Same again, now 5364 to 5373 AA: 44.79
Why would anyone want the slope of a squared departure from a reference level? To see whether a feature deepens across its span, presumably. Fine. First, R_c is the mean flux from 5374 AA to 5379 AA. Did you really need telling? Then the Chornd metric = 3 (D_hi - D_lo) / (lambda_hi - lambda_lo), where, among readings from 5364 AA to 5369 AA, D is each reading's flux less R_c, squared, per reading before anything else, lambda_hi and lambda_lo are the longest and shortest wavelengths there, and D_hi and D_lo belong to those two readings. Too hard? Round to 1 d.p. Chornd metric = 1.6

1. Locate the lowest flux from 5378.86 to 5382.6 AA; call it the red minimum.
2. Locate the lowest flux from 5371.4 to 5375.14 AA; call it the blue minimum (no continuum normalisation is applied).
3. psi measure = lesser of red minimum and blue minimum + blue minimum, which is 62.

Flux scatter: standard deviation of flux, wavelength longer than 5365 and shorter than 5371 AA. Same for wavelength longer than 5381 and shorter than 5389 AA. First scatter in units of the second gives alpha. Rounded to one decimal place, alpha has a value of 1.5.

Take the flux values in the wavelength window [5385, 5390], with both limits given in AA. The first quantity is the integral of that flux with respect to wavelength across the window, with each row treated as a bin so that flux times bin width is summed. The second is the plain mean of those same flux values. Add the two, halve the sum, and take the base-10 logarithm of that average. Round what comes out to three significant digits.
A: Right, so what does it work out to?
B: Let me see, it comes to 2.12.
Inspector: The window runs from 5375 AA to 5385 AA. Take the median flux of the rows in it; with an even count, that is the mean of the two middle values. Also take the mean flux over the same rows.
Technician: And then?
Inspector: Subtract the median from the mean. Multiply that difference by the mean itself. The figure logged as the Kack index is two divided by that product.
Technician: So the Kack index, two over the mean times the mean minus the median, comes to -0.10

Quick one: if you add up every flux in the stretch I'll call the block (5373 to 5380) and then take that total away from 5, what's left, -250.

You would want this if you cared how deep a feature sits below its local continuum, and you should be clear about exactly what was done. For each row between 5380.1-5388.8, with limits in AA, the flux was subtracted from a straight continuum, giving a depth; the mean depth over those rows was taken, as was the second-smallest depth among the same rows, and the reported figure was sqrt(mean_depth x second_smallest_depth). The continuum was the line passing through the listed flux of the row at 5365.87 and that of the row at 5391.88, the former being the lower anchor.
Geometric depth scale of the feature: 3.4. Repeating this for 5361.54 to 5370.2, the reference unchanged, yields 5.6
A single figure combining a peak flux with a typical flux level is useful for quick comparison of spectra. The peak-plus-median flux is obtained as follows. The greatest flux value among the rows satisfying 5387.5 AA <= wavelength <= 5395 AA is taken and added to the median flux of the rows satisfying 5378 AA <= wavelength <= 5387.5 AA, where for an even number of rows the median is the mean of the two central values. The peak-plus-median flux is 89.2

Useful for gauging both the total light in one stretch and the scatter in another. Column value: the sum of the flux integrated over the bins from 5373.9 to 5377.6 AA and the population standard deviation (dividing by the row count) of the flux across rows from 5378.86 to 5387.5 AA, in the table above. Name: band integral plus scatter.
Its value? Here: 164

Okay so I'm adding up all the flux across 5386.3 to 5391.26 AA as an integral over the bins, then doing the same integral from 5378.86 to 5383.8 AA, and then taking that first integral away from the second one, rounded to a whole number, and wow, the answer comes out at 2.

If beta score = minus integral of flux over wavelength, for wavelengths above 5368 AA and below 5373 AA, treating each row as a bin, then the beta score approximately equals -187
